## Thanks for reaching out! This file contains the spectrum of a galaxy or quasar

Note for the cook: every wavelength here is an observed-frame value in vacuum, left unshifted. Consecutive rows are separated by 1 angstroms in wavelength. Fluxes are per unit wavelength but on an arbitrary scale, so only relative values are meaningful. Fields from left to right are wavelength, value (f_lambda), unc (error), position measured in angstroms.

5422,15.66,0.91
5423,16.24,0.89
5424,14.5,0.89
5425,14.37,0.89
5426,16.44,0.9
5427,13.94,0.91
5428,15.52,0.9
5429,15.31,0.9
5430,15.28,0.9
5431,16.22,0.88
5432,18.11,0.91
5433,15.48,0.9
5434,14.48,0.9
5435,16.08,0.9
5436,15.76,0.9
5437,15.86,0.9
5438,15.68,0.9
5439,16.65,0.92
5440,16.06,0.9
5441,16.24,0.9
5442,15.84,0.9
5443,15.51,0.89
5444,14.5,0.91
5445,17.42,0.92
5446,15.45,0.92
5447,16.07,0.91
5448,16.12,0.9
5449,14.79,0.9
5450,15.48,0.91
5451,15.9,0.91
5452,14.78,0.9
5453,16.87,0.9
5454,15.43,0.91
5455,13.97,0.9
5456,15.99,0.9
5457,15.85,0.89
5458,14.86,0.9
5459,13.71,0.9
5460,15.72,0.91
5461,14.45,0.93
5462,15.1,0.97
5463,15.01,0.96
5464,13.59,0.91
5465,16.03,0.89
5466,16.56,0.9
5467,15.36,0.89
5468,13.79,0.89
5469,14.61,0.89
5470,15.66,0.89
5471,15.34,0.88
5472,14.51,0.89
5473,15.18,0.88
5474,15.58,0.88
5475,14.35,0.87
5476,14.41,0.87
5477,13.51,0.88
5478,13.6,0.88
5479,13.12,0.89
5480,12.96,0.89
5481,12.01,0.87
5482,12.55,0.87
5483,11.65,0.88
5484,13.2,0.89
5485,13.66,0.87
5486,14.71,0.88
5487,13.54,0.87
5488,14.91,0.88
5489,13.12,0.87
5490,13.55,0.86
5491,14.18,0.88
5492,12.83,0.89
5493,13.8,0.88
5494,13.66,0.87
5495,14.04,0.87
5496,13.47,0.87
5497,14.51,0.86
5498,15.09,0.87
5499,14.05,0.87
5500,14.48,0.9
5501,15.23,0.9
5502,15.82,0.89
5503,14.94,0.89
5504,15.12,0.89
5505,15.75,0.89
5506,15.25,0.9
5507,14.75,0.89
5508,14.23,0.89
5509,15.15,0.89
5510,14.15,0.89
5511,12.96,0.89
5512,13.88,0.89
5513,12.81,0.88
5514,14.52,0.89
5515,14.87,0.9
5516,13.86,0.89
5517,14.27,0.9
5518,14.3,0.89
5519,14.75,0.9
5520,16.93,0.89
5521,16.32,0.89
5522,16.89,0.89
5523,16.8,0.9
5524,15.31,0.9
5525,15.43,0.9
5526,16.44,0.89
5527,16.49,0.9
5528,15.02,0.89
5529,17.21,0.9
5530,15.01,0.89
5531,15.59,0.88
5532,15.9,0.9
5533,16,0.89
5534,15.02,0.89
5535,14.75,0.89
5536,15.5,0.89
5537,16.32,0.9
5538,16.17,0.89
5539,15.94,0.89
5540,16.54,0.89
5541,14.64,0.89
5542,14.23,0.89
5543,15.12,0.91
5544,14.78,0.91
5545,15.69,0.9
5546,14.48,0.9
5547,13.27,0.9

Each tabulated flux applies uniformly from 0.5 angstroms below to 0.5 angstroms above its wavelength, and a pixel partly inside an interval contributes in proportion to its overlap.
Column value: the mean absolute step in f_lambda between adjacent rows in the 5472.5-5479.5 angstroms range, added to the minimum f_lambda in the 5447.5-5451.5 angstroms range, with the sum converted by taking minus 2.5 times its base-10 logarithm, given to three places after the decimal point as -2.963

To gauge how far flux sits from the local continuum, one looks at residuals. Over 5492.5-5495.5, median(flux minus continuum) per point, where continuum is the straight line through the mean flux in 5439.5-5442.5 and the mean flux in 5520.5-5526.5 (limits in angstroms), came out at -2.3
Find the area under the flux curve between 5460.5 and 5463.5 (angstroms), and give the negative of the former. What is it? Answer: -44.6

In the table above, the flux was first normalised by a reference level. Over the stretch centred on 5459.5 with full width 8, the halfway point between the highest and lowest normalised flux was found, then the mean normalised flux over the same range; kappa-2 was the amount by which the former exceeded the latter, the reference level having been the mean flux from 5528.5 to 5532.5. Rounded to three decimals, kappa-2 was -0.015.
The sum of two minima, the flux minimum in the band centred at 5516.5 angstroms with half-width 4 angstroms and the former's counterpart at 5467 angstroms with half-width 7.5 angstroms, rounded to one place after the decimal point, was 26.4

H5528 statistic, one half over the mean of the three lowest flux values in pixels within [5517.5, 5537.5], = 0.034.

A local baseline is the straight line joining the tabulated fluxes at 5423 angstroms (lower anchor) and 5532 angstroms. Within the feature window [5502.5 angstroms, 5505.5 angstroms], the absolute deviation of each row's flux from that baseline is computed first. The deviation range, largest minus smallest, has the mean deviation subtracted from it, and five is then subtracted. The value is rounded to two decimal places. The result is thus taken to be -4.90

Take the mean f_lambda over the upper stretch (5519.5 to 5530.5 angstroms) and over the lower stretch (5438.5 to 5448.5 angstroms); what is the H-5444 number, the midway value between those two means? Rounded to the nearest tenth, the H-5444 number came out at 16.1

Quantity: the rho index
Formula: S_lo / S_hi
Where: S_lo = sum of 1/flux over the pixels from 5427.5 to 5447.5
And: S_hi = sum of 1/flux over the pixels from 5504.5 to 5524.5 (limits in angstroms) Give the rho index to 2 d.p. 0.93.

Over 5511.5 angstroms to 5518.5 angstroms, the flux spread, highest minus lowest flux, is 2.06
